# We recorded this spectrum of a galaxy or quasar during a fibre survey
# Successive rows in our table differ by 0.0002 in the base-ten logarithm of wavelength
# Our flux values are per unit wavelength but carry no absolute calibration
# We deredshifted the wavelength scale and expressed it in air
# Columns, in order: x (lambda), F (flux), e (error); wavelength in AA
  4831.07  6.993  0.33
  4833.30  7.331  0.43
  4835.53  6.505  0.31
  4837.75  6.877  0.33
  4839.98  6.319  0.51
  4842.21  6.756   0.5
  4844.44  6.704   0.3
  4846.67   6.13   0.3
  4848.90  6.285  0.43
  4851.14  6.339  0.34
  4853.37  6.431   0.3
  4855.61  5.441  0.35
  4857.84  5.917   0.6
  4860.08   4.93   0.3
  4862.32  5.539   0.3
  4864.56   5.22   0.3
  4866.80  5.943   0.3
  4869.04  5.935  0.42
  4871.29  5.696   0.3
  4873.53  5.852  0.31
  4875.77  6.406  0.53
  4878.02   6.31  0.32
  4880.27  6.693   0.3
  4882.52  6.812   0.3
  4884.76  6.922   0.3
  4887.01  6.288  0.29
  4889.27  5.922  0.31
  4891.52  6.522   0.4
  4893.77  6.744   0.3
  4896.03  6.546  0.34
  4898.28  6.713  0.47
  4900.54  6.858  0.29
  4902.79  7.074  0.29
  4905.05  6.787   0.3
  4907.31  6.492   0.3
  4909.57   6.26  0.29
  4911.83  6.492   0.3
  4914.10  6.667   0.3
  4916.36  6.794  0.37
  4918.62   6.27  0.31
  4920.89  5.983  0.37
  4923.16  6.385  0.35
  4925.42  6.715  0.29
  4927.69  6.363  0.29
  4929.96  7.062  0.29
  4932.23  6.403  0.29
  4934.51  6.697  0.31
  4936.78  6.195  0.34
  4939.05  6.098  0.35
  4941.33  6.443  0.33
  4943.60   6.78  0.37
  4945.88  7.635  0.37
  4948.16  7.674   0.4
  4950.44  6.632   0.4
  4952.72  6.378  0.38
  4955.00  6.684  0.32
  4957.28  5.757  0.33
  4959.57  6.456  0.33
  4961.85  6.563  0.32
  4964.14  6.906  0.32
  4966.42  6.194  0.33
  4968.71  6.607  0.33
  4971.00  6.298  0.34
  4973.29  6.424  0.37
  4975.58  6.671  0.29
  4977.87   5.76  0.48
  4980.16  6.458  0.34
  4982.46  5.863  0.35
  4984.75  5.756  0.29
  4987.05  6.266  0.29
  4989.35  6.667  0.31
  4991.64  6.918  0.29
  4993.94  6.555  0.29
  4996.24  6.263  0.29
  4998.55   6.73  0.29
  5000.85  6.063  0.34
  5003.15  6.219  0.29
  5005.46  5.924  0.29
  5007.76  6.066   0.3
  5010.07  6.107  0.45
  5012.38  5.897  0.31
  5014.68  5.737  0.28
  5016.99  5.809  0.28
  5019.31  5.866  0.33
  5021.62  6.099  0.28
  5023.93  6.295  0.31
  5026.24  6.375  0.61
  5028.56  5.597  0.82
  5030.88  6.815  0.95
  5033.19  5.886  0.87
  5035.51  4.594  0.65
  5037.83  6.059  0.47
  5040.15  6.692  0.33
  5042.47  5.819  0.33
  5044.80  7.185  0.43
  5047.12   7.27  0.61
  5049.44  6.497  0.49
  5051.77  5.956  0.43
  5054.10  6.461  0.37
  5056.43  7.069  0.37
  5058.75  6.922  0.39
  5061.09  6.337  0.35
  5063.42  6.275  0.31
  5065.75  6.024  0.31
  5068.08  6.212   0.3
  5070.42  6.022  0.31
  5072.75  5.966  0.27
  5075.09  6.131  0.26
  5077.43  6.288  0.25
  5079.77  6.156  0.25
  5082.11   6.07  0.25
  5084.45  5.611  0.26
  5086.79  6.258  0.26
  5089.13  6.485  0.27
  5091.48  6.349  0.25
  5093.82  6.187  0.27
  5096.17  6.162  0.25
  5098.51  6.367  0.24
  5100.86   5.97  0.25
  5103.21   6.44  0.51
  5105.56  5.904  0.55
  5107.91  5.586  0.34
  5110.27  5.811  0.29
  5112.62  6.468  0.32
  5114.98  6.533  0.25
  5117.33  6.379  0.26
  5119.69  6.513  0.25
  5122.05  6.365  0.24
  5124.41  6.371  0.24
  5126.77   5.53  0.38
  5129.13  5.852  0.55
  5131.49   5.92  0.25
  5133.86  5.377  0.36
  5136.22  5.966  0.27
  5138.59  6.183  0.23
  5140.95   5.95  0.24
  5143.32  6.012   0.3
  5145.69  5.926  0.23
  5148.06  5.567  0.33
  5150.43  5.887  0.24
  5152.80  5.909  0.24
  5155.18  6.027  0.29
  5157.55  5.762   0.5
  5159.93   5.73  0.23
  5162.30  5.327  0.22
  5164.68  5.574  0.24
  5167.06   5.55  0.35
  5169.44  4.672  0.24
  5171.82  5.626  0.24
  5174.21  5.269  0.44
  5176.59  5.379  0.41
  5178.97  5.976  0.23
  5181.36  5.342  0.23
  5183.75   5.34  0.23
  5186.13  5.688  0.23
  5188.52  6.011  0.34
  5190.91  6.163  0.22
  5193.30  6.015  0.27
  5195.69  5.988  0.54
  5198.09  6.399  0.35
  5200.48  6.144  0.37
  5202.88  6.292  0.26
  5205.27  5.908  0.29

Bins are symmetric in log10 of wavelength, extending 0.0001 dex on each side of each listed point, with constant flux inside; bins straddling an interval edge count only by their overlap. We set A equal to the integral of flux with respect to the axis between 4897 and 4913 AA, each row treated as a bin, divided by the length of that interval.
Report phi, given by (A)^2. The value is 44.4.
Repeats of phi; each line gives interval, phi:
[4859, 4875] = 31.5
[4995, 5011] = 38.4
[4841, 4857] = 39.6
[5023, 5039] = 35.3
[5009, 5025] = 35.7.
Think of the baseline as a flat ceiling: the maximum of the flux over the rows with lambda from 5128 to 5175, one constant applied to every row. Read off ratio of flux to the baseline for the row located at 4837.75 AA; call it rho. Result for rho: 1.11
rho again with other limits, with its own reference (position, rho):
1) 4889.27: 0.96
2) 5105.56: 0.95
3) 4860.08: 0.80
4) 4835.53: 1.05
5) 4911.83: 1.05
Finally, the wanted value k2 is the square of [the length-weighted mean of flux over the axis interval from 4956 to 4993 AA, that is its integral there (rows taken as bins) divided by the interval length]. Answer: 40.3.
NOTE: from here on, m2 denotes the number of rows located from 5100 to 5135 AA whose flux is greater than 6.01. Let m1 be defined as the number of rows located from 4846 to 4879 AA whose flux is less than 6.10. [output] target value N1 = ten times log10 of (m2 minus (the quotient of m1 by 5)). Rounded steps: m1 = 9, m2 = 7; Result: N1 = 7.2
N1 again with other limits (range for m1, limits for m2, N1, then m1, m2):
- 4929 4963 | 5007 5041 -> 8.8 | 2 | 8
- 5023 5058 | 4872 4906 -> 10.7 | 6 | 13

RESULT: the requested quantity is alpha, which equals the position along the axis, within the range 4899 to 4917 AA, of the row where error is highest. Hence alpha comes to 4916.36 AA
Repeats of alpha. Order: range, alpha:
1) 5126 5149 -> 5129.13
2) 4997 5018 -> 5010.07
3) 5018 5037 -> 5030.88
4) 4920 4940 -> 4920.89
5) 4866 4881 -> 4875.77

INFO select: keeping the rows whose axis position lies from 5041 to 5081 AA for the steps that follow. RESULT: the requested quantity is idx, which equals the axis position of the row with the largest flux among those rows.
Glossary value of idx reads 5047.12 AA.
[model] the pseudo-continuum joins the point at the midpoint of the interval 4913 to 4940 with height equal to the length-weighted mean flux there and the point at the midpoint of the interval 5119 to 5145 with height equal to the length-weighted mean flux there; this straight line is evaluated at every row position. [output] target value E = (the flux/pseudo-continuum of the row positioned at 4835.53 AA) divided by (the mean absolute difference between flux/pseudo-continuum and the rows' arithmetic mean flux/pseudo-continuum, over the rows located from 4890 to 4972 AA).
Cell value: 22.5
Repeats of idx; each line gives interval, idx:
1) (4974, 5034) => 4991.64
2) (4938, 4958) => 4948.16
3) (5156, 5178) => 5157.55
